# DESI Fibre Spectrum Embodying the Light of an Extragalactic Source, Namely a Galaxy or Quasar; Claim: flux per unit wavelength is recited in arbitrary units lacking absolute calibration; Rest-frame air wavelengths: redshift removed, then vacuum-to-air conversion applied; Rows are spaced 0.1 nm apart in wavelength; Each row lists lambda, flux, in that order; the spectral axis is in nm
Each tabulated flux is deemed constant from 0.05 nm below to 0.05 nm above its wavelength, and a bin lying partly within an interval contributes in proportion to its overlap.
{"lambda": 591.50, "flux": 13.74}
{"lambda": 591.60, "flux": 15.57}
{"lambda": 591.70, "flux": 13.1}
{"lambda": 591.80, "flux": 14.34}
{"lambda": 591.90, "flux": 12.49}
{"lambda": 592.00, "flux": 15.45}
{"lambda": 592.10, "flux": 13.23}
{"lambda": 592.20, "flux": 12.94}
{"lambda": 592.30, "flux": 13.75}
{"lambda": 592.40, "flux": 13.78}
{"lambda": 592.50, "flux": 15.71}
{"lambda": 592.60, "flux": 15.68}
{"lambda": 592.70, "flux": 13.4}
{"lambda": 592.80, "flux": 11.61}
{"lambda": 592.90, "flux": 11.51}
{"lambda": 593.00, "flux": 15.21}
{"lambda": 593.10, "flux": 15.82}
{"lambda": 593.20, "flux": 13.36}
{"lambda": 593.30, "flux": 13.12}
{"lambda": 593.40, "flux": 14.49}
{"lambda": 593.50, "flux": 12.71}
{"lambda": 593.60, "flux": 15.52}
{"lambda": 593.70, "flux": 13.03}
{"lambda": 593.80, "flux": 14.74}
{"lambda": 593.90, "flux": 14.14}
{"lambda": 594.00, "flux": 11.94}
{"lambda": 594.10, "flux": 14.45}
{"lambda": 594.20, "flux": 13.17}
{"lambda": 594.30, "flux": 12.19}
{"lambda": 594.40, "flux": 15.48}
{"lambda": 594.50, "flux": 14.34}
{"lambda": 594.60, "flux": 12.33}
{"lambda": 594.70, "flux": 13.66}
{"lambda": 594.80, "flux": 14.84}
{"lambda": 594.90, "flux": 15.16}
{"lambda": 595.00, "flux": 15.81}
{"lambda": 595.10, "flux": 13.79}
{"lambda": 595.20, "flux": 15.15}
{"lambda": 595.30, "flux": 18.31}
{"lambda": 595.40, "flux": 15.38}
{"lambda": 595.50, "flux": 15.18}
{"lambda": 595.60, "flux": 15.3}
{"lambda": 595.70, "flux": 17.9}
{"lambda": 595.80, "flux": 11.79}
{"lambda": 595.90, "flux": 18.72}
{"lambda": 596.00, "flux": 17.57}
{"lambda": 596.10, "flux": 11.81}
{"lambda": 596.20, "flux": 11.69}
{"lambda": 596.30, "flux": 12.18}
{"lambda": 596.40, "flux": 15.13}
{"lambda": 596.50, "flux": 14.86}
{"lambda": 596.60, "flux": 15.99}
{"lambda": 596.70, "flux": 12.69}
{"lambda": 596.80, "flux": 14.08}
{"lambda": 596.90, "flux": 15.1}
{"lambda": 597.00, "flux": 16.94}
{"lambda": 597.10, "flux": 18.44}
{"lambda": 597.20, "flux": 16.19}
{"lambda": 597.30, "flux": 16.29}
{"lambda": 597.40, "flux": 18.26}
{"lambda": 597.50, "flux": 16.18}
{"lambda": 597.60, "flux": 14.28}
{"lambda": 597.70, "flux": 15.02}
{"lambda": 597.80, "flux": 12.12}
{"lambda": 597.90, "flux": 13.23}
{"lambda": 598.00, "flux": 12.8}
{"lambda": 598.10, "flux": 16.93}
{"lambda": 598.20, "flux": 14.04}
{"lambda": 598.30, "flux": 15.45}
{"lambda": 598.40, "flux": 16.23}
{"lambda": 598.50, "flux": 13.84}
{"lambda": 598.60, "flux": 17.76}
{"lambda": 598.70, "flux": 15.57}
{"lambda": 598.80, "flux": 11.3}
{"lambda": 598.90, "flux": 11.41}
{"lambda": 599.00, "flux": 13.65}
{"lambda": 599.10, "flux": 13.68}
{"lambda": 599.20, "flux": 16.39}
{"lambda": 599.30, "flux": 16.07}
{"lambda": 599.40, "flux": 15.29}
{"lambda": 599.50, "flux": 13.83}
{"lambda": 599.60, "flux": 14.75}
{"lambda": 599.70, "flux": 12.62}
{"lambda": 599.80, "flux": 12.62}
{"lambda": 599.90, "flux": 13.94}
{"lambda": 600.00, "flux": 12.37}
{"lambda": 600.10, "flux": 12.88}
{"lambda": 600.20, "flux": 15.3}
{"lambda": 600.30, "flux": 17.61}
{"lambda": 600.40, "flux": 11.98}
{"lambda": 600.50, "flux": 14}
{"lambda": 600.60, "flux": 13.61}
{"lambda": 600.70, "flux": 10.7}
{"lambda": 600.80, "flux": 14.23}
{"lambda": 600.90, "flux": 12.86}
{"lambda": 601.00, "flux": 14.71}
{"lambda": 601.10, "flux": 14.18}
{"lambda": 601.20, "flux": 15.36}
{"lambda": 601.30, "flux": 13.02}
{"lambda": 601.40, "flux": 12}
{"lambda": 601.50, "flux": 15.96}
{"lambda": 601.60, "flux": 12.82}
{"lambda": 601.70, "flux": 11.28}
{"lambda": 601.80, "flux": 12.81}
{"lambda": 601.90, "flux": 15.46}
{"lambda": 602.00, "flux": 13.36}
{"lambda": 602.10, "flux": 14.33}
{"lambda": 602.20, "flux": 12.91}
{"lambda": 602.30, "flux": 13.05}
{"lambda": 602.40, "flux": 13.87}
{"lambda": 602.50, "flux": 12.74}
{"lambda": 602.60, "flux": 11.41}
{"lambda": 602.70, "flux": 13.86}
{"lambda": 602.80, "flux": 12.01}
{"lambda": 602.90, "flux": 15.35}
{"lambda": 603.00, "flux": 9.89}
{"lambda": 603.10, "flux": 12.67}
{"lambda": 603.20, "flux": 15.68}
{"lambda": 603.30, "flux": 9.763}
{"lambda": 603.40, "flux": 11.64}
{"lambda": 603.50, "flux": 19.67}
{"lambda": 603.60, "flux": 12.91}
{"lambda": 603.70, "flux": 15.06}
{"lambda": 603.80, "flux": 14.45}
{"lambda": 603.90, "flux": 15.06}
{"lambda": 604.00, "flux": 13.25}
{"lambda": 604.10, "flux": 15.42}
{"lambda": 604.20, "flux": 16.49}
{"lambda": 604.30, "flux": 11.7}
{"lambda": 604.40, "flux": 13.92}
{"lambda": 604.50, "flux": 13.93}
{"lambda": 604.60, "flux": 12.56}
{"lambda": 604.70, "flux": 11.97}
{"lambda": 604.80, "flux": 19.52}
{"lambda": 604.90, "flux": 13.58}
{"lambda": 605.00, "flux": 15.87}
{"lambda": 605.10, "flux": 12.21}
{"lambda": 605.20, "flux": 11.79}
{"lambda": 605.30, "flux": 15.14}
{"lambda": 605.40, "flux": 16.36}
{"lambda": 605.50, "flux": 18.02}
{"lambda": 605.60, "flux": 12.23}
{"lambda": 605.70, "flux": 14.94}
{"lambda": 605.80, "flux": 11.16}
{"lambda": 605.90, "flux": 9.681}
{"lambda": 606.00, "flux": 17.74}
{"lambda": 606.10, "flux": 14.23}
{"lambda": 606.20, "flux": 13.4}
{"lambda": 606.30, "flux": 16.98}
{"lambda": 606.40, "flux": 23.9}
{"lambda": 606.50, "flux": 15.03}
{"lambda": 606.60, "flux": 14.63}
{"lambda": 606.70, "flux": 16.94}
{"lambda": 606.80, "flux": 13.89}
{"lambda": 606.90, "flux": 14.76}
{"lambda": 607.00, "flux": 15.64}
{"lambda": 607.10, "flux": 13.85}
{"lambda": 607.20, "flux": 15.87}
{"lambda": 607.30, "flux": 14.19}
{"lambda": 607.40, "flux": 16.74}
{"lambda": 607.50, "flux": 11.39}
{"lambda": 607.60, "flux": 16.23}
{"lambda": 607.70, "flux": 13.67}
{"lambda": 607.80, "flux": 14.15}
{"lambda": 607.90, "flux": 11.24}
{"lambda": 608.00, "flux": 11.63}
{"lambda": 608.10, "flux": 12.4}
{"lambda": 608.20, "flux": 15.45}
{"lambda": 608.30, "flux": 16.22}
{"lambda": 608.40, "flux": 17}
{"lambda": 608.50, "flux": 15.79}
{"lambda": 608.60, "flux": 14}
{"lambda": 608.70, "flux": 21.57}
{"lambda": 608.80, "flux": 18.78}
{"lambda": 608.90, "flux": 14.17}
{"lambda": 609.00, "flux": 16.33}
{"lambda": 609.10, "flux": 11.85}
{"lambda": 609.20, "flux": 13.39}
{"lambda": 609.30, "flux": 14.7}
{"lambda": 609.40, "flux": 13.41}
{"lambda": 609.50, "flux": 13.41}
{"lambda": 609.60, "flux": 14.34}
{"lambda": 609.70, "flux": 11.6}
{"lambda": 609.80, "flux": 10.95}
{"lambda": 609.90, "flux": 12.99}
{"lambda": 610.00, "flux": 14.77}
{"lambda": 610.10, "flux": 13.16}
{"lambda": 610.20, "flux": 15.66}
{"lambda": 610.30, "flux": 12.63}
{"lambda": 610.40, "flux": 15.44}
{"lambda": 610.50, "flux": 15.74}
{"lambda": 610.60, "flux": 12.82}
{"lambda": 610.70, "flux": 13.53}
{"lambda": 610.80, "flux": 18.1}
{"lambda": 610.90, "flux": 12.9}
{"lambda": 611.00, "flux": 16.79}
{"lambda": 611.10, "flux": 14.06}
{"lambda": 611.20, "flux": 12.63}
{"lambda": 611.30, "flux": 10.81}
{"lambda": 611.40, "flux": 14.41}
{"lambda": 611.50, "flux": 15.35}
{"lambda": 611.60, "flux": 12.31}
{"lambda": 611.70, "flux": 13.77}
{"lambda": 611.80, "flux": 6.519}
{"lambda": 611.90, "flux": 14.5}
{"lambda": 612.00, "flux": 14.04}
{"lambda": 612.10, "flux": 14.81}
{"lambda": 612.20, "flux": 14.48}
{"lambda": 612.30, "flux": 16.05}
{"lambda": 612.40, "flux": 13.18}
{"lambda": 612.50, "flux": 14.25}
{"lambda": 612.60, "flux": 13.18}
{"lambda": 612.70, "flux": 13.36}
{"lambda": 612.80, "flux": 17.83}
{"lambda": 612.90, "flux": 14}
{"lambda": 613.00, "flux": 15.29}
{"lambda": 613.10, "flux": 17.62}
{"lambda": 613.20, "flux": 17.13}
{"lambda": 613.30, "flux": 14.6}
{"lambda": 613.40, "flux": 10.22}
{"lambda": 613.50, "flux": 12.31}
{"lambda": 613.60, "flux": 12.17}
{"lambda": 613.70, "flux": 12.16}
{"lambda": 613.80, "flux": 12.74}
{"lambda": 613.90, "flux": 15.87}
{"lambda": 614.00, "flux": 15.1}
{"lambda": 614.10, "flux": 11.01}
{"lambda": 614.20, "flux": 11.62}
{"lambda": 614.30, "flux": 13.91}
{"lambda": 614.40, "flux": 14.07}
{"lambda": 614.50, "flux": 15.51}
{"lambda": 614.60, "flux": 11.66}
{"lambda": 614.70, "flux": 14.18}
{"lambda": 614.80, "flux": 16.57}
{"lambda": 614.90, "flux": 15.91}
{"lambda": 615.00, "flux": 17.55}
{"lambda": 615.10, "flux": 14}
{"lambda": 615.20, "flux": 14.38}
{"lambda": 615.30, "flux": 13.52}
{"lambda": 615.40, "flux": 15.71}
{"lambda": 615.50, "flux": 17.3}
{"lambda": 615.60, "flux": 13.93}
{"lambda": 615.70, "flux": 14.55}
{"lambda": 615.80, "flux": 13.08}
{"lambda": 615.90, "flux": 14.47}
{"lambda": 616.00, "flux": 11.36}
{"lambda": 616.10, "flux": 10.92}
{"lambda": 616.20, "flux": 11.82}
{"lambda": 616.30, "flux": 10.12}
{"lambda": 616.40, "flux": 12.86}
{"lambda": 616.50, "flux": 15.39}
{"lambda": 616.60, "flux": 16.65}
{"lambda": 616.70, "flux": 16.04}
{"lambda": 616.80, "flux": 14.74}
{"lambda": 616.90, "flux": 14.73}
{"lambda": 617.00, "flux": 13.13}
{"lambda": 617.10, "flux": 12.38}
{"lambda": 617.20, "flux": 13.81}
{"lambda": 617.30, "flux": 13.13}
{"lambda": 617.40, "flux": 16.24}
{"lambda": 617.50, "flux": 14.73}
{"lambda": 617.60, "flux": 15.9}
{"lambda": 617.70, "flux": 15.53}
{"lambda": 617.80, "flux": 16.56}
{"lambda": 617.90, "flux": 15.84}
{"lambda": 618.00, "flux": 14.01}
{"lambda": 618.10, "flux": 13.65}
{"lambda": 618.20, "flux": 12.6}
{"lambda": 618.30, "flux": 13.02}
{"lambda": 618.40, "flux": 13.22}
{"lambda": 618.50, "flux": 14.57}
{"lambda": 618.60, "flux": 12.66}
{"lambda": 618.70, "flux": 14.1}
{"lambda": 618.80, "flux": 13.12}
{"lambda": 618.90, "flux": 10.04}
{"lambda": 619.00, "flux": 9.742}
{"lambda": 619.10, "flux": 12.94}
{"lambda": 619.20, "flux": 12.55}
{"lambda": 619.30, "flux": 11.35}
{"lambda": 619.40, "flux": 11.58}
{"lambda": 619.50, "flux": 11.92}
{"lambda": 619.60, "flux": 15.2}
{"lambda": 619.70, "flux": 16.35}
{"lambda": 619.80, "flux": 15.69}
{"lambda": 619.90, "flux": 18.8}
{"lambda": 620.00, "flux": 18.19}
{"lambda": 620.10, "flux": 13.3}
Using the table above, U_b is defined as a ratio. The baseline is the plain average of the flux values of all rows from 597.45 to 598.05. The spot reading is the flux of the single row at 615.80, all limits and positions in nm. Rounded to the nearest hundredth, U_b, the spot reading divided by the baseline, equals 0.94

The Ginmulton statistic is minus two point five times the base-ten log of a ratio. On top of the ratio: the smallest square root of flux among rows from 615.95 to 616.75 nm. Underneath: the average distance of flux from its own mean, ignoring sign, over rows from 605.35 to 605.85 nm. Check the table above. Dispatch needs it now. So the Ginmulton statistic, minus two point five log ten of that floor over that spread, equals -0.4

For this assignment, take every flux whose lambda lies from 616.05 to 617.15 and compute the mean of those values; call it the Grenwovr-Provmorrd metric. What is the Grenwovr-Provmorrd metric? 13.5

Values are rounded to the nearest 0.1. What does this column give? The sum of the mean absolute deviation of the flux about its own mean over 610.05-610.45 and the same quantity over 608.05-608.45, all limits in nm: 2.8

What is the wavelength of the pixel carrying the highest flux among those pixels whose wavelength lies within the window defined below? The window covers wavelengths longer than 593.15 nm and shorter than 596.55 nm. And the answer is 595.90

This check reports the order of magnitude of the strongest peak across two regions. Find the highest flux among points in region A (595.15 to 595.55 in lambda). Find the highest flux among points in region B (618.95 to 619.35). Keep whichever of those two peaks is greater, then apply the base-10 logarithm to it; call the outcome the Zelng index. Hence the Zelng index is 1.26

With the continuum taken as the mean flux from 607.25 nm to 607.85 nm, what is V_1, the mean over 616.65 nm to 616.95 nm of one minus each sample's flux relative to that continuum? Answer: -0.054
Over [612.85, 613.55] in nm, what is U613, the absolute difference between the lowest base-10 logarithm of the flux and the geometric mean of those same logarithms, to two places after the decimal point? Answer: 0.14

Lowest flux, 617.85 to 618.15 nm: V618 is 13.65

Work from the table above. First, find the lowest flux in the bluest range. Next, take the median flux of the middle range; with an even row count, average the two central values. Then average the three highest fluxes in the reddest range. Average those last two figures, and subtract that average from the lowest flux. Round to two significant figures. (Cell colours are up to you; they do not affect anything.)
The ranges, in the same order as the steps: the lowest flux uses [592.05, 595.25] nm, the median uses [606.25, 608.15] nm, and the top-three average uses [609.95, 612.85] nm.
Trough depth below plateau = -4.6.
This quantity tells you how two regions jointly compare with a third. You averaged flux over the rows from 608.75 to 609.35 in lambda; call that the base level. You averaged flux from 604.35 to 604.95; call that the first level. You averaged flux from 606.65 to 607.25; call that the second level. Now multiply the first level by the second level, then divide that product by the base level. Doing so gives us 14.5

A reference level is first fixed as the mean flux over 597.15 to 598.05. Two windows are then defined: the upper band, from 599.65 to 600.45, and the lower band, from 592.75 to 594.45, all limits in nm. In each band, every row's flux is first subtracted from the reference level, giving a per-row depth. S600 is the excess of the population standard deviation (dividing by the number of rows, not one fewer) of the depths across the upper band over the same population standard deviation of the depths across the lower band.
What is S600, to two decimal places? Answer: 0.41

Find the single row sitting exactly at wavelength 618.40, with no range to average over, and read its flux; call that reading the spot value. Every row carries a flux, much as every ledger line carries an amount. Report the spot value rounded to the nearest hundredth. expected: 13.22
